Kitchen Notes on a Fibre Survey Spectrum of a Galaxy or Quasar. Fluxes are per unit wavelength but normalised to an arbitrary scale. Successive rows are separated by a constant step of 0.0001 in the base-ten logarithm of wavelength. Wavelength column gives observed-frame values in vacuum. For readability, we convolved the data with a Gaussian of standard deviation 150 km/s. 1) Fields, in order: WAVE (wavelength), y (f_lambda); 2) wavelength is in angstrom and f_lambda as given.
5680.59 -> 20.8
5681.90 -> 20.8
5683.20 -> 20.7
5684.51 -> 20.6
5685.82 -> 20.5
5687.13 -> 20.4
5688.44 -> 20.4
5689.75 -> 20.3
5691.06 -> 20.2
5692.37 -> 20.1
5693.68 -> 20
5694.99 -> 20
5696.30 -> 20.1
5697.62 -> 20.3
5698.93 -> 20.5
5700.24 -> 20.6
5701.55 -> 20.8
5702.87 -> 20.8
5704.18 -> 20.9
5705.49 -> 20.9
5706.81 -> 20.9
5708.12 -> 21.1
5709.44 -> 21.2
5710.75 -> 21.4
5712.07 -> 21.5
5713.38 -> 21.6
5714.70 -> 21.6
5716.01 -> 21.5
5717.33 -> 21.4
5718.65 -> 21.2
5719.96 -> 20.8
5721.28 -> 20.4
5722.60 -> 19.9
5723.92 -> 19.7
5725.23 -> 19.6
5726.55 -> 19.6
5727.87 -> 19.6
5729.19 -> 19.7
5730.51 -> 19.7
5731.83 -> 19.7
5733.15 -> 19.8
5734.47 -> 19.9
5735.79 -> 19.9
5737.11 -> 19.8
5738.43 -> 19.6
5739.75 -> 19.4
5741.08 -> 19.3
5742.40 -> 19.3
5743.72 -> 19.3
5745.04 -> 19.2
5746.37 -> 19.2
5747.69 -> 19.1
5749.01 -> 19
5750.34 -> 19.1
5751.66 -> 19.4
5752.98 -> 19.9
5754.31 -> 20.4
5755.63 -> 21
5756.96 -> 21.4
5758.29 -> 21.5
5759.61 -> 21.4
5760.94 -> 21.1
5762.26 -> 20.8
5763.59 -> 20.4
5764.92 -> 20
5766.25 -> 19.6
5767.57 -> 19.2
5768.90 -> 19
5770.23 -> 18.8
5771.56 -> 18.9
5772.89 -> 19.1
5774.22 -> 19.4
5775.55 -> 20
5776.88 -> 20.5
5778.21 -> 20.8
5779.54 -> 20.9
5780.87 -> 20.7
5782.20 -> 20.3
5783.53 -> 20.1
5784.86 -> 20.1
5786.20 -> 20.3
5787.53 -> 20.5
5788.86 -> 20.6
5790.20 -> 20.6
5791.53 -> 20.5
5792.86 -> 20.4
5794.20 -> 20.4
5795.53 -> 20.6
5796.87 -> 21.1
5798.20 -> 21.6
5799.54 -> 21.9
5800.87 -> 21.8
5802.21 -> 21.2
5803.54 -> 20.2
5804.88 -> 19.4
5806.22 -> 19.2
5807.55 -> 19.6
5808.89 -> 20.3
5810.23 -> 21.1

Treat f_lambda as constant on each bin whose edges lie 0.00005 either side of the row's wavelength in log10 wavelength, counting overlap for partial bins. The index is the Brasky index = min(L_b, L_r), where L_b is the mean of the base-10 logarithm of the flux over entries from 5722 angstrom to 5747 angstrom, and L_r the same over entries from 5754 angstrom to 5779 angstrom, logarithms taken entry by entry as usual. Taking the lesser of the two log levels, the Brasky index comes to 1.29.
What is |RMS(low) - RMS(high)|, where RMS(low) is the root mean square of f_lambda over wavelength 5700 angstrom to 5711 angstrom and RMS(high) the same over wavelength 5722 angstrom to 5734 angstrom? 1.26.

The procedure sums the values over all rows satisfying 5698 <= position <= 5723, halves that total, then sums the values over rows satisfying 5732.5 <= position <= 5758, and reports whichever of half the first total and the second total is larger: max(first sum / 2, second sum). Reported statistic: 374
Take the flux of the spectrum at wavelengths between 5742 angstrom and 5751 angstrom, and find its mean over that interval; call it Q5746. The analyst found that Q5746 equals 19.2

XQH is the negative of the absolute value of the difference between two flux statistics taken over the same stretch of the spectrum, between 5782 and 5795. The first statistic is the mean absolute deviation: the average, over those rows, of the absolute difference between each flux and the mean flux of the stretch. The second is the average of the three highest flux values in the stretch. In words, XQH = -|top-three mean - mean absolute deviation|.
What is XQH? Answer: -20.4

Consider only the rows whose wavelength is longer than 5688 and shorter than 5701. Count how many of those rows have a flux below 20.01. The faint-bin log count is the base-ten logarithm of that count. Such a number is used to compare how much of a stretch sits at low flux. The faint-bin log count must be 0.30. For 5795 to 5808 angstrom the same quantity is 0.48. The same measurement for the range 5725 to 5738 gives 1.00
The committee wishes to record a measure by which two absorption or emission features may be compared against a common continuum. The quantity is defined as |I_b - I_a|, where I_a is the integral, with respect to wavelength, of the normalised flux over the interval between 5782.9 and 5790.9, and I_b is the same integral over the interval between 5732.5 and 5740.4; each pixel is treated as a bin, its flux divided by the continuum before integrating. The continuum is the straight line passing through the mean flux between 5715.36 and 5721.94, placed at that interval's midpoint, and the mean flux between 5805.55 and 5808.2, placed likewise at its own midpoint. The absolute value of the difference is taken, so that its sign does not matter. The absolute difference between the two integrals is 0.7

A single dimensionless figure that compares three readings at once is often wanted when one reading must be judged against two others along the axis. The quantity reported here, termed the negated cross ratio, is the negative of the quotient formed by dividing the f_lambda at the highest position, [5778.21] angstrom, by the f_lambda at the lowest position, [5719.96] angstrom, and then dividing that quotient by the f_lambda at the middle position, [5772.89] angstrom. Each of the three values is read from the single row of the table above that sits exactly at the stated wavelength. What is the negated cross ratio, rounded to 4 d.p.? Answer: -0.0524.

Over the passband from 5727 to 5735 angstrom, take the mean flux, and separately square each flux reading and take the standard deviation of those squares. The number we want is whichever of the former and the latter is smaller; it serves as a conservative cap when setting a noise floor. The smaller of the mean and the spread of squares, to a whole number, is 4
